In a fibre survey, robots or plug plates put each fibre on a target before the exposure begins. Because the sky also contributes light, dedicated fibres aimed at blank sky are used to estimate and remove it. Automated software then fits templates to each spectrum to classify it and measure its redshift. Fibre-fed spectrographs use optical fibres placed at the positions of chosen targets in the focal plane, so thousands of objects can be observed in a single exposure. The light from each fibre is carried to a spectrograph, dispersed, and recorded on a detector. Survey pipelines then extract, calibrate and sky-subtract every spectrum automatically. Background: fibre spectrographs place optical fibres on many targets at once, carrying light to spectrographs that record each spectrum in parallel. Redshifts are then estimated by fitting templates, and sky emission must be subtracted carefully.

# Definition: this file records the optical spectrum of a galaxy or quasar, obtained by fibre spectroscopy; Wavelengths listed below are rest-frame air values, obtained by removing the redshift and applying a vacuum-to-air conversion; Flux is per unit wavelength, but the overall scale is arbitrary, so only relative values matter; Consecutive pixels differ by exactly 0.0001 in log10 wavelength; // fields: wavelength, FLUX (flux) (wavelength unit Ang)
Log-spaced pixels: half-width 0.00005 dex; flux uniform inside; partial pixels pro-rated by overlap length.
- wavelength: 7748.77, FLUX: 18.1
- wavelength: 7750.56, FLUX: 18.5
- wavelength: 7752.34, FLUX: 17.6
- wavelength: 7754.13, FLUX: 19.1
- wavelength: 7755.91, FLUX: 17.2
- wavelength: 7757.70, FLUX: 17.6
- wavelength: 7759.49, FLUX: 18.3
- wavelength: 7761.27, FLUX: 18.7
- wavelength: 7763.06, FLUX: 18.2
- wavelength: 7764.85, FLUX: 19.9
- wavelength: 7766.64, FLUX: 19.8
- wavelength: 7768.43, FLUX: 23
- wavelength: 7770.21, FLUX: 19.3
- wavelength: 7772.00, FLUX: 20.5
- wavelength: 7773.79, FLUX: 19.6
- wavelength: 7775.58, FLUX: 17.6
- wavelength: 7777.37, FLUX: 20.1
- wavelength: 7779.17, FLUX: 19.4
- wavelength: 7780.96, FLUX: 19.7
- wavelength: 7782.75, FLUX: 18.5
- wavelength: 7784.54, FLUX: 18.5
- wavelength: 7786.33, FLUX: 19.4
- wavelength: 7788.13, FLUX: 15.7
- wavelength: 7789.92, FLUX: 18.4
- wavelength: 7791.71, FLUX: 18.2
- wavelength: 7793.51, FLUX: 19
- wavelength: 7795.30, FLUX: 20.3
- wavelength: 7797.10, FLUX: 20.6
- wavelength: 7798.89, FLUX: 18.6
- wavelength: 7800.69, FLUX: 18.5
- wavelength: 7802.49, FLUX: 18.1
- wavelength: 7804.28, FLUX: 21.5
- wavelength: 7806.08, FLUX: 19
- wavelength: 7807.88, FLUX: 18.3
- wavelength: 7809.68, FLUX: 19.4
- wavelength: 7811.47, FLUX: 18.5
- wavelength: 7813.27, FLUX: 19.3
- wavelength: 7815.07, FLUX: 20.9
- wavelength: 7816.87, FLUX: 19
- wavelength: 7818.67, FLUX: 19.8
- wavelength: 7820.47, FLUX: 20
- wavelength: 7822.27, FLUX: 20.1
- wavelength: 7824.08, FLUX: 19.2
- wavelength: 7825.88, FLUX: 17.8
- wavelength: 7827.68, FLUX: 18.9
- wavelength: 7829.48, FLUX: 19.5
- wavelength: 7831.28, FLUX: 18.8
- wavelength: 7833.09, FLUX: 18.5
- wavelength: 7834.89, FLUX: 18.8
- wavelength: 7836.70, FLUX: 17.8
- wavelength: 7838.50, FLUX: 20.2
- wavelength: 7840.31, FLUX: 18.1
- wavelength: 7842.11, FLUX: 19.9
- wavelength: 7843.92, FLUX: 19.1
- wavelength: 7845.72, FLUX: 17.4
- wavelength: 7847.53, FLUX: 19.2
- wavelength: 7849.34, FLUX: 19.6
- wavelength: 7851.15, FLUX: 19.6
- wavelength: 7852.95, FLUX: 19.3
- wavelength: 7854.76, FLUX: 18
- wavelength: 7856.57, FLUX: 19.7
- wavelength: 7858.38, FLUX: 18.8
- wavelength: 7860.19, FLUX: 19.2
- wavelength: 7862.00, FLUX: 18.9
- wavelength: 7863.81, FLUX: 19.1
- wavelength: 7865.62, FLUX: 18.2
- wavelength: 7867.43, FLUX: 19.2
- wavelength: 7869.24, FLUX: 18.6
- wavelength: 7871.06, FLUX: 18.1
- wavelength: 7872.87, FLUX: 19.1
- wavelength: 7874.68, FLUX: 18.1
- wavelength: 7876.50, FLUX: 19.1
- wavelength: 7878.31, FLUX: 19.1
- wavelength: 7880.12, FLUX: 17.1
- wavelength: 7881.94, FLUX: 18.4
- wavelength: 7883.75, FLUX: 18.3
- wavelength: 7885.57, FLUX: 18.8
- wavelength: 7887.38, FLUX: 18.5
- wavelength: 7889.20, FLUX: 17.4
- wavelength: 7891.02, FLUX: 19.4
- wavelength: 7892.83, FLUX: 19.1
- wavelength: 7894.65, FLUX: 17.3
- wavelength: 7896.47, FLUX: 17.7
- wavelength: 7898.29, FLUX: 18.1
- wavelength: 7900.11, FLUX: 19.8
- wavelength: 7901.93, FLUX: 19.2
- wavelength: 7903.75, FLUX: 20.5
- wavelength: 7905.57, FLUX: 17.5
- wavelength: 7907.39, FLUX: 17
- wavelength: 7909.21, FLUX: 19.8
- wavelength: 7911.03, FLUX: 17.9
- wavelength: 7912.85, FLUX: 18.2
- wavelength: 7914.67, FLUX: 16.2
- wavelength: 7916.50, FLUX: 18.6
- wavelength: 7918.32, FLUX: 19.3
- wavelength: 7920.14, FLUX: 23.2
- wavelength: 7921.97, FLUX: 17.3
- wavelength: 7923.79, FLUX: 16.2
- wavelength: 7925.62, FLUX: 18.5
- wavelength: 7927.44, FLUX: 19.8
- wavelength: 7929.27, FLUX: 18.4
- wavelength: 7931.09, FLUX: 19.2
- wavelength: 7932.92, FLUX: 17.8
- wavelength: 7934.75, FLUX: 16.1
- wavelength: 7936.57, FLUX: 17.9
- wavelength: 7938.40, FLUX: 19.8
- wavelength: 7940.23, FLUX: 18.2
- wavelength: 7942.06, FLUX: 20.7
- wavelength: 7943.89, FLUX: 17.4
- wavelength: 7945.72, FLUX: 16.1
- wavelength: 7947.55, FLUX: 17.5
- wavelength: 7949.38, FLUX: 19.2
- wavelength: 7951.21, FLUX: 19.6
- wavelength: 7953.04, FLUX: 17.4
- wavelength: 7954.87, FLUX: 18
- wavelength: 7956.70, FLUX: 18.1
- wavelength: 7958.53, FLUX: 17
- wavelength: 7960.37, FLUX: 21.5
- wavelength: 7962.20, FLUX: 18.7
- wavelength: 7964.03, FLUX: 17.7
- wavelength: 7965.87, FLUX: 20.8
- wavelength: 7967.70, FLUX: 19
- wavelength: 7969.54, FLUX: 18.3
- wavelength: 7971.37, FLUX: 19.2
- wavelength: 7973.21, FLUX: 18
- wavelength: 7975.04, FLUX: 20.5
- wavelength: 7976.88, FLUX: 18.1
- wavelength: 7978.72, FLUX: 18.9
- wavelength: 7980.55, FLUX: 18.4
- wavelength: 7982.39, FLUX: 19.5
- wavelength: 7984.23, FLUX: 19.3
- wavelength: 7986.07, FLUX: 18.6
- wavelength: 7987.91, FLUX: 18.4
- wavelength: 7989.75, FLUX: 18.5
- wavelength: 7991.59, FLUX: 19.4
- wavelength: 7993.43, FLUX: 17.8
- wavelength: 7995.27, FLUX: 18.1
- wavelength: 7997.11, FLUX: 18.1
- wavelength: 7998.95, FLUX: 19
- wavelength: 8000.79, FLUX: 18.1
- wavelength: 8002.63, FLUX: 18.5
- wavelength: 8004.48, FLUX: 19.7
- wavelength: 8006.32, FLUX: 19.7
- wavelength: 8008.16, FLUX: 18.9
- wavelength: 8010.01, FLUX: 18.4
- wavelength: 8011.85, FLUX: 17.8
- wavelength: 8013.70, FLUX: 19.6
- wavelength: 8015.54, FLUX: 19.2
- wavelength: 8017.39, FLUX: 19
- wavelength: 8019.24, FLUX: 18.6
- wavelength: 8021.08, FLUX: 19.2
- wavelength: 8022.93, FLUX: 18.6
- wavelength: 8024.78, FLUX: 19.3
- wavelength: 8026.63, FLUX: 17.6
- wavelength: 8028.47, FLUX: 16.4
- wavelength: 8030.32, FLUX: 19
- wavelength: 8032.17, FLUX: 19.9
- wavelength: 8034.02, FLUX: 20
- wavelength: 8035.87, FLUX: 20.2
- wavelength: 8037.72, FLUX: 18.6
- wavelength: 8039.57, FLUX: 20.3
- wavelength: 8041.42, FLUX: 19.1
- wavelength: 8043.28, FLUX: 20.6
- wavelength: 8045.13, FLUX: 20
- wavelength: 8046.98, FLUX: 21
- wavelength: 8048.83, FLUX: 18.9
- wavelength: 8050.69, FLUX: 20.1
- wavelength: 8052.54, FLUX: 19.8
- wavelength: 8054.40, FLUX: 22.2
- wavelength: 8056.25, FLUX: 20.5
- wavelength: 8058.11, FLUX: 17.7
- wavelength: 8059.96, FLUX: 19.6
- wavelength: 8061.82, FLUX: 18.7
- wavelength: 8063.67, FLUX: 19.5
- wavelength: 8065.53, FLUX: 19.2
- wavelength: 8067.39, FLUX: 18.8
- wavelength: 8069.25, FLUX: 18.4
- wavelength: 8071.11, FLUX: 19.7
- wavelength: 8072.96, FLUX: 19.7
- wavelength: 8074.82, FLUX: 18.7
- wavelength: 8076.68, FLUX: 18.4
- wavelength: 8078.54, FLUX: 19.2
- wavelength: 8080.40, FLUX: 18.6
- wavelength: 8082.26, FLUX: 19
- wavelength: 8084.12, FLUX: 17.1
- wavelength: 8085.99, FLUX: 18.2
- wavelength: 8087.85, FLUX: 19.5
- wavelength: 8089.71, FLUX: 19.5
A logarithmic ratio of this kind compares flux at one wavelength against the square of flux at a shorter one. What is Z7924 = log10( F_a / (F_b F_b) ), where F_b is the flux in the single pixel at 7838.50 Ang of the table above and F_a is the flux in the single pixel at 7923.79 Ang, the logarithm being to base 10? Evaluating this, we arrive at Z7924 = -1.40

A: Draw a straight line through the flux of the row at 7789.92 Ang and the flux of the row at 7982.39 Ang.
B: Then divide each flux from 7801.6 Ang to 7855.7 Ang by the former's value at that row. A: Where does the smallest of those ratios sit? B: 7845.72 Ang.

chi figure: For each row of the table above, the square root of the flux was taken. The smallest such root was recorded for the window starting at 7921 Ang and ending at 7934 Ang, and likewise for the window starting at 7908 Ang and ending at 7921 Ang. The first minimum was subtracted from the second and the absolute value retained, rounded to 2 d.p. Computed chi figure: 0.00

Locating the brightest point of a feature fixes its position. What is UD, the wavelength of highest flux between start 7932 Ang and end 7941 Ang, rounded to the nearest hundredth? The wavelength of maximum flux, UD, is 7938.40 Ang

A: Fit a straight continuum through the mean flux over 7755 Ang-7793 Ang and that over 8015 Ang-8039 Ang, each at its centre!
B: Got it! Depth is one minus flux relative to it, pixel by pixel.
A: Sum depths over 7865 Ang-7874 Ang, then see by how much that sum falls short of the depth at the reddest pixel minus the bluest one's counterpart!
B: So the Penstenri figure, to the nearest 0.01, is -0.12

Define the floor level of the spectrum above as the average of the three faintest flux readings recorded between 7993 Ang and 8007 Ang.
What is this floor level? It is 18.0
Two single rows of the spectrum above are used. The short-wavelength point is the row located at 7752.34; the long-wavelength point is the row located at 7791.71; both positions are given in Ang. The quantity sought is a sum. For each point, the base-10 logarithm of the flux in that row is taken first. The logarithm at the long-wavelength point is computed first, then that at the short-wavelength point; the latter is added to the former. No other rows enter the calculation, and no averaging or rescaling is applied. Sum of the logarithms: 2.51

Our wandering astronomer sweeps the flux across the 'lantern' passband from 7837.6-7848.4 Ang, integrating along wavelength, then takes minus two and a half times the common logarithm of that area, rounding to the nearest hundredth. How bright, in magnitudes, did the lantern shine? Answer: -5.78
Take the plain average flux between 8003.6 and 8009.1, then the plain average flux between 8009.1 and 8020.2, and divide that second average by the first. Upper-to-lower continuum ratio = 0.97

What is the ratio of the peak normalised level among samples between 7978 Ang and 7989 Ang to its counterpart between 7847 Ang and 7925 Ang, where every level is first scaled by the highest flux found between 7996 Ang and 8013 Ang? 0.84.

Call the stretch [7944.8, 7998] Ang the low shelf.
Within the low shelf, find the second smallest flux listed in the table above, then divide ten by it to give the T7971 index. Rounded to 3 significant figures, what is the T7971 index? 0.588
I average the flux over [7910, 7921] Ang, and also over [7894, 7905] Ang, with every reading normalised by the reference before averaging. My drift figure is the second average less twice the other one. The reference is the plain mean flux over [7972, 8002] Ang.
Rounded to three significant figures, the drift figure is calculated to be -1.02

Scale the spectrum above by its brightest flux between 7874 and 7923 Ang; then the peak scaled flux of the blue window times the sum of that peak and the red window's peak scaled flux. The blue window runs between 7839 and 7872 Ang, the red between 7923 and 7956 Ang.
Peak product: 1.50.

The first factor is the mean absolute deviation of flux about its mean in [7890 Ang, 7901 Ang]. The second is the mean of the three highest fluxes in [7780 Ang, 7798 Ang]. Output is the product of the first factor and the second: 18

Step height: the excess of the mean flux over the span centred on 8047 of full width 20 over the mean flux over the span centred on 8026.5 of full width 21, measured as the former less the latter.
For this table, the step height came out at 1.2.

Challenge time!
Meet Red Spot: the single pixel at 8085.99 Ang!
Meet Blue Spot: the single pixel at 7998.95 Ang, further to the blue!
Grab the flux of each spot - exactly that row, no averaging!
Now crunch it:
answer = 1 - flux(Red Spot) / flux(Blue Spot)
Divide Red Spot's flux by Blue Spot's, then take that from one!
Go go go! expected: 0.042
